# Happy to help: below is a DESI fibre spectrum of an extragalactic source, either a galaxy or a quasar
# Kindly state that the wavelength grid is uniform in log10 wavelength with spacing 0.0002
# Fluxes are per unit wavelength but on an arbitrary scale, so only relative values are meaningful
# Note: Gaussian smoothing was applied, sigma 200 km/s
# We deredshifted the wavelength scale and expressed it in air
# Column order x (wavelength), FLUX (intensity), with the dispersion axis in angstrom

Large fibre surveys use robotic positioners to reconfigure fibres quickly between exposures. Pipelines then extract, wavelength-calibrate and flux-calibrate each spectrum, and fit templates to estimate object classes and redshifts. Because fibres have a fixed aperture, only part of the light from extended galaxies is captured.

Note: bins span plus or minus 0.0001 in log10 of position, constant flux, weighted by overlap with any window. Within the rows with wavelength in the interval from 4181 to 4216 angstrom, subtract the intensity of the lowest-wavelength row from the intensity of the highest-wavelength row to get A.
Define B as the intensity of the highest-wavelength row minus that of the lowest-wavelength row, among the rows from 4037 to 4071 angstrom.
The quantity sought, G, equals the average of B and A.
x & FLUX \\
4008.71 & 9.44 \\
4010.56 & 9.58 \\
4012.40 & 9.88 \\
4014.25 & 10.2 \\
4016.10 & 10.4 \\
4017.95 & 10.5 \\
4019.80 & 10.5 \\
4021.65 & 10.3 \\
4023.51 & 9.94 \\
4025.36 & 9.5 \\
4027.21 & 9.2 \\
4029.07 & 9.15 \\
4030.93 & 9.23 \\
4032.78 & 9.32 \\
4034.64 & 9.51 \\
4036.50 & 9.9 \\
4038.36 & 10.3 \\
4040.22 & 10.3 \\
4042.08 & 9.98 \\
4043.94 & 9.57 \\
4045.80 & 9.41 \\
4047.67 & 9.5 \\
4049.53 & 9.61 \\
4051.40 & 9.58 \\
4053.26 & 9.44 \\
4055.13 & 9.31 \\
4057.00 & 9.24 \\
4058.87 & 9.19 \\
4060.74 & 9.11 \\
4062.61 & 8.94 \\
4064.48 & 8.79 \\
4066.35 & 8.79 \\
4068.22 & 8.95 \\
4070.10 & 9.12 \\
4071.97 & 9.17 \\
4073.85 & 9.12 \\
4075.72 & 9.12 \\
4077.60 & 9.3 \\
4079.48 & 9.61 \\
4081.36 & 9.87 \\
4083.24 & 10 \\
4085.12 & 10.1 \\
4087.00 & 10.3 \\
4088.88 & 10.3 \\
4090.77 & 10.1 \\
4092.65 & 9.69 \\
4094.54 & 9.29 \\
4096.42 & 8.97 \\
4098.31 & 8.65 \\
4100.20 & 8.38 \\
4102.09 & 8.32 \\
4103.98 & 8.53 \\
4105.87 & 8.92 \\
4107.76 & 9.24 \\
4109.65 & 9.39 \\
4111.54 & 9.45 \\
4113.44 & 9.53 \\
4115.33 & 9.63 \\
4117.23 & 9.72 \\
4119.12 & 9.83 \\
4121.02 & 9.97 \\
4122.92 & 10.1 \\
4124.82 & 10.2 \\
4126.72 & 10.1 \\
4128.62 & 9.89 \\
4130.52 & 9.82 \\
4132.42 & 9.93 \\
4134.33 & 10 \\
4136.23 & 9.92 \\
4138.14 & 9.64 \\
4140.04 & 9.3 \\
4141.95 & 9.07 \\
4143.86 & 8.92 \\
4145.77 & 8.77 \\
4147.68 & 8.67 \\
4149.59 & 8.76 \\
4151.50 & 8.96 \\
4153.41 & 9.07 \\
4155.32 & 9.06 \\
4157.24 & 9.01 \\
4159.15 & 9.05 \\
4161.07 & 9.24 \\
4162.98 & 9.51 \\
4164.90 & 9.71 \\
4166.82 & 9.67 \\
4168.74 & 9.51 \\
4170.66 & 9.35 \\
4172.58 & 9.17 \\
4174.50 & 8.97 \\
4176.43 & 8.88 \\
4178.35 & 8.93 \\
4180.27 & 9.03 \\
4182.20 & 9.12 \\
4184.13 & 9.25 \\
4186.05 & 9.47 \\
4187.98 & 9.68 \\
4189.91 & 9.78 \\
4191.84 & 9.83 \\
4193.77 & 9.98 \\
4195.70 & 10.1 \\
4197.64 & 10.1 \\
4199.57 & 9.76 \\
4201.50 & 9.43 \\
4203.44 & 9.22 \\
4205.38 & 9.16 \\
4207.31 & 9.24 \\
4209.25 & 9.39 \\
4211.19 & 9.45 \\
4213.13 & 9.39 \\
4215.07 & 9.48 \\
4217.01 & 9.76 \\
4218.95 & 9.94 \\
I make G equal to -0.41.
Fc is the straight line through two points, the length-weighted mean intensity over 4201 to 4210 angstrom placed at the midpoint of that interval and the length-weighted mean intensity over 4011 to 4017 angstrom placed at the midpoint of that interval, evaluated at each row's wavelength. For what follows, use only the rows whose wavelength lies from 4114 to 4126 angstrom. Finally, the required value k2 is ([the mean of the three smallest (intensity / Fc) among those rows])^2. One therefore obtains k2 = 1.01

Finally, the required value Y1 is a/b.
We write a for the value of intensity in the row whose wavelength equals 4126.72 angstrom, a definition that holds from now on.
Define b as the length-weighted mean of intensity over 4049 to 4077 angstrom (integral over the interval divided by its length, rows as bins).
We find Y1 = 1.10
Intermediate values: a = 10.1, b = 9.2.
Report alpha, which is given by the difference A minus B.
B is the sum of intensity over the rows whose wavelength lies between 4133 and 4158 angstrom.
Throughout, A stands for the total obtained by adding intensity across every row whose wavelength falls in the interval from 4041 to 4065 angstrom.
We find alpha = 3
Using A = 122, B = 119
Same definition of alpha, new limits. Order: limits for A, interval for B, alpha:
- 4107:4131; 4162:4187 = 6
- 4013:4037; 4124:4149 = 3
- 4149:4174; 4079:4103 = -4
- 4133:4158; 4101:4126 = -4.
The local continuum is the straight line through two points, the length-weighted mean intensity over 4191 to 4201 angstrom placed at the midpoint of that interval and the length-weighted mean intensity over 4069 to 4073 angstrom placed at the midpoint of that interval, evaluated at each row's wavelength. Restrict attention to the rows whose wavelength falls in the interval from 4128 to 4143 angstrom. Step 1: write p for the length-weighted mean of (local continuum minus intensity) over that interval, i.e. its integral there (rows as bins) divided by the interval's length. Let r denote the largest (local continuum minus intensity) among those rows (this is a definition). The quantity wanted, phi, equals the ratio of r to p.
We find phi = -3.5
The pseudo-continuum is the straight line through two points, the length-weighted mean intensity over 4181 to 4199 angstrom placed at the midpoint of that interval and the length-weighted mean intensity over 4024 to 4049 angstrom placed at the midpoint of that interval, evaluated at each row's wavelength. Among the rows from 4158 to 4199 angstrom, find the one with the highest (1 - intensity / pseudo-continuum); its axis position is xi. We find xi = 4176.43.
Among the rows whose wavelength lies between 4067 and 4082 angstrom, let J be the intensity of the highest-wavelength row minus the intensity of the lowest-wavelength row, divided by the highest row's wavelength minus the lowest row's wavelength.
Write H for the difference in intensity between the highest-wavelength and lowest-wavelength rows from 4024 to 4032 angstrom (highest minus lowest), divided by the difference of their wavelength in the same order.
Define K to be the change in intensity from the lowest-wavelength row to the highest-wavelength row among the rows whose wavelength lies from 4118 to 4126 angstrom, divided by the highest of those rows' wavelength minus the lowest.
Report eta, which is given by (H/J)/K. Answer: -11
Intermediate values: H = -0.05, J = 0.07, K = 0.06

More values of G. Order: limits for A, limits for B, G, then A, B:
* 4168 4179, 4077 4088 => 0.21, -0.6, 1.0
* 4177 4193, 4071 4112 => 0.59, 0.9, 0.3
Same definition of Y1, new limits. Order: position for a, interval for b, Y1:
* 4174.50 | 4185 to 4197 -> 0.91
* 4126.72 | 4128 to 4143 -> 1.04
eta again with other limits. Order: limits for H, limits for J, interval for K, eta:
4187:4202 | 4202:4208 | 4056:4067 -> 74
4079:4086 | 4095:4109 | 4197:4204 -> -24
